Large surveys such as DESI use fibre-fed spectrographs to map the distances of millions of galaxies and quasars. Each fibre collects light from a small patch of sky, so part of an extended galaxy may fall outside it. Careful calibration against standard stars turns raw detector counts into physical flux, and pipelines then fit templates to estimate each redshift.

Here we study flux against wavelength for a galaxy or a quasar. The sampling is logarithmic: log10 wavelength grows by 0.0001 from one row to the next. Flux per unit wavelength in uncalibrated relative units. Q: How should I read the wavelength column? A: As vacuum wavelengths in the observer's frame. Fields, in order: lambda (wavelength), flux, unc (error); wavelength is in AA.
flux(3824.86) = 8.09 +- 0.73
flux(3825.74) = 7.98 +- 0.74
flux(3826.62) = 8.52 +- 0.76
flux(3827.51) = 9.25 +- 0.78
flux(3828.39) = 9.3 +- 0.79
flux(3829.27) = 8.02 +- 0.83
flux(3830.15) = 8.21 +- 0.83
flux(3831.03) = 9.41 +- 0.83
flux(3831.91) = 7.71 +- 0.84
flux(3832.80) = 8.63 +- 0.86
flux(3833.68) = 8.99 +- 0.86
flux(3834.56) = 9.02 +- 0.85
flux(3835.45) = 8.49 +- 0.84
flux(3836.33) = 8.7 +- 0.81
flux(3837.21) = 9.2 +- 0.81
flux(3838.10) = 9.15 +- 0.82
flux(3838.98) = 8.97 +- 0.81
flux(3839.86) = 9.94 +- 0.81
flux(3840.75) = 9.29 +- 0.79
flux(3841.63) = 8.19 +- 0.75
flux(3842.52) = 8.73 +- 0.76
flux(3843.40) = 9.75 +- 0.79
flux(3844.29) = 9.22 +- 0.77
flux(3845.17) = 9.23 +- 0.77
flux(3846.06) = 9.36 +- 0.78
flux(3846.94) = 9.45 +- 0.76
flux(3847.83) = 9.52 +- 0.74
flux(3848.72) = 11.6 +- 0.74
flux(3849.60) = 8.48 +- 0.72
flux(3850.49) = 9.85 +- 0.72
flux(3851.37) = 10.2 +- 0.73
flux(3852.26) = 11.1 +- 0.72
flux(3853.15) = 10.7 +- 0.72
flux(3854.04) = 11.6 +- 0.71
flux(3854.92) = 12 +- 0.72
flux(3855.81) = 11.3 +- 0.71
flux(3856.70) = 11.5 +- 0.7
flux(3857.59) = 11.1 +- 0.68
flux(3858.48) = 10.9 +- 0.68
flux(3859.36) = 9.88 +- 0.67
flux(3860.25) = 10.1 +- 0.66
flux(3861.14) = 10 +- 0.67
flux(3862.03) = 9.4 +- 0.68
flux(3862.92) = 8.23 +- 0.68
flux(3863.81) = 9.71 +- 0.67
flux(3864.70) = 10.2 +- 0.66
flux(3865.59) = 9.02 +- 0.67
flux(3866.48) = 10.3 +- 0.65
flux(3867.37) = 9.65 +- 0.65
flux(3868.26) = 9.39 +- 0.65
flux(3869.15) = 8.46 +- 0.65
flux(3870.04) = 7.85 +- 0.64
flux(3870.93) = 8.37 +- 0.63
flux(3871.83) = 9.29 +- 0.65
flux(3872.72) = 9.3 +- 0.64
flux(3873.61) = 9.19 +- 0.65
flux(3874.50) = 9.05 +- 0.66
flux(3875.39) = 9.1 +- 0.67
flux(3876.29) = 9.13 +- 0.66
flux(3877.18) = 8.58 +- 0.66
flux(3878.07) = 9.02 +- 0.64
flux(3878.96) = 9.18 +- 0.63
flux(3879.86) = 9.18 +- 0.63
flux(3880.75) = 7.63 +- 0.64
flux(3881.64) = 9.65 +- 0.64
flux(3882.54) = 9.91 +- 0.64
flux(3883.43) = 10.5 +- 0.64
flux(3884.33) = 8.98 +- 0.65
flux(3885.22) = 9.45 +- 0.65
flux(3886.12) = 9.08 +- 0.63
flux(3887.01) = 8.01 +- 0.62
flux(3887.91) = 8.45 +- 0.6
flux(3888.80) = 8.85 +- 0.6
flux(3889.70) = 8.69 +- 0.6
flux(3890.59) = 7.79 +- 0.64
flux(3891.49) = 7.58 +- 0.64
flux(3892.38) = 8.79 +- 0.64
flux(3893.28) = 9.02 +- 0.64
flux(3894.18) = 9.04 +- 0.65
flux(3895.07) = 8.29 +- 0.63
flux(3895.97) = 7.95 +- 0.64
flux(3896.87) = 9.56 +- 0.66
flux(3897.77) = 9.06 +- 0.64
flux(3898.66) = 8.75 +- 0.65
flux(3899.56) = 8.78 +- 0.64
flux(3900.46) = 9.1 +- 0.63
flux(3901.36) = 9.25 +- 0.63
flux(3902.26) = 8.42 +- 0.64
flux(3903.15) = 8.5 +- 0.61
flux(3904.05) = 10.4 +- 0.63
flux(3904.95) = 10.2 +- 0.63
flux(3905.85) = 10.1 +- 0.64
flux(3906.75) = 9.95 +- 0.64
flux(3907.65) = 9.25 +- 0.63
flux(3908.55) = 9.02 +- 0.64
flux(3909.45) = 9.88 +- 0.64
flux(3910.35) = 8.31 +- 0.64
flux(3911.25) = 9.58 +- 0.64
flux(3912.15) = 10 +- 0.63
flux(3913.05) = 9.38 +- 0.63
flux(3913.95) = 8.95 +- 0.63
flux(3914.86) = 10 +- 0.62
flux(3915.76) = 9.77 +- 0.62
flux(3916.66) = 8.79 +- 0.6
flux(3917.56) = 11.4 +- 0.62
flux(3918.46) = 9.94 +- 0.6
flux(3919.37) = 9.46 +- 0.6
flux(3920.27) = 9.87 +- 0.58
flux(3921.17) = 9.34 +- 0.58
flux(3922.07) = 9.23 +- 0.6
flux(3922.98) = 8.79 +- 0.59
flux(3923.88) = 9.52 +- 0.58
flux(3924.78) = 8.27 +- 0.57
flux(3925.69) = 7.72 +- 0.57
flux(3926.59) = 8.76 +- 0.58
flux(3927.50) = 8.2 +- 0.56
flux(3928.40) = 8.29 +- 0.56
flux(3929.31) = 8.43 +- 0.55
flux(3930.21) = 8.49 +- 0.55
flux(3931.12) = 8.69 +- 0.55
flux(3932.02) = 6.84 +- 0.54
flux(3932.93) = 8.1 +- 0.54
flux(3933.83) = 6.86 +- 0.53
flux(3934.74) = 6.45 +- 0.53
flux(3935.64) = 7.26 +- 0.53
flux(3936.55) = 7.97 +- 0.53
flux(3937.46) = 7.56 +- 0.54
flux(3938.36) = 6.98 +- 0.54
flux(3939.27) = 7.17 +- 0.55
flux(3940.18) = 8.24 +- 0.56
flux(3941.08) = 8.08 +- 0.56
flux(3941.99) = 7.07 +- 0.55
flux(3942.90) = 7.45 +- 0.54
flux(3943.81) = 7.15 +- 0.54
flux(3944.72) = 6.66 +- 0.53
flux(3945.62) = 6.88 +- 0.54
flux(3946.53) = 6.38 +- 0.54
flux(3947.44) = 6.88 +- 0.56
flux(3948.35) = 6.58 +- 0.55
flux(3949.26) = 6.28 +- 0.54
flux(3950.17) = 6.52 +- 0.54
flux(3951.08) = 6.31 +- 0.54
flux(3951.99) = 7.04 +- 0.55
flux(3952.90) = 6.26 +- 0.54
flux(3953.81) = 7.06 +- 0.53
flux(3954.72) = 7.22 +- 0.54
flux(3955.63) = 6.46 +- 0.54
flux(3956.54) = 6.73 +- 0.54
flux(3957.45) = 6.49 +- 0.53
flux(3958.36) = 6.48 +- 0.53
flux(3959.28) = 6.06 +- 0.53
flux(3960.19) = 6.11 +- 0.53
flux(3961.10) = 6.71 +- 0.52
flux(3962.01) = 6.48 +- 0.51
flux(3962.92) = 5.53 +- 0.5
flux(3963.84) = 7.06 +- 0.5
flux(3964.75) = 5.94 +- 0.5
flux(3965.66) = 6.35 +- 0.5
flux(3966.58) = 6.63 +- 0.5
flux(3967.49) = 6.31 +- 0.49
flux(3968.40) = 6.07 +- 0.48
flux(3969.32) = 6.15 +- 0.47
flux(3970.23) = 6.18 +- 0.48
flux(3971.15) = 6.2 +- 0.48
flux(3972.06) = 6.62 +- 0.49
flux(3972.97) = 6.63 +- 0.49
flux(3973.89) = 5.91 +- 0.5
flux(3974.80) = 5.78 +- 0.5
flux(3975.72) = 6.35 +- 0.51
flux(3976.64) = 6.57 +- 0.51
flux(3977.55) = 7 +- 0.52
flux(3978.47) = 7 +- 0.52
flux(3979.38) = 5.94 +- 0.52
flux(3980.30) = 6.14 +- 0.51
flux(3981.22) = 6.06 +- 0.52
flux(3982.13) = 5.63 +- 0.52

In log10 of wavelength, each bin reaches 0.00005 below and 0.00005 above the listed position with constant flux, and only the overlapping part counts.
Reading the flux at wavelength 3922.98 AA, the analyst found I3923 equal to 8.79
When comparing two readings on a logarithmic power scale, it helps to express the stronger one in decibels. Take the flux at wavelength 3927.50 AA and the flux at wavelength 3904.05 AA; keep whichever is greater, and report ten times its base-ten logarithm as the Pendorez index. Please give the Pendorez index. 10.2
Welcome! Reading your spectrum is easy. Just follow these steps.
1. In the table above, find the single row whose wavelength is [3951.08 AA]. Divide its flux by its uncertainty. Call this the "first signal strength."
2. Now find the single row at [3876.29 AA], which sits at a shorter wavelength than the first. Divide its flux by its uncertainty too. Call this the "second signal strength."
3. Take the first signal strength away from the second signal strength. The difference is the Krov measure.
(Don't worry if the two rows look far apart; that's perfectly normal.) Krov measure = 2.1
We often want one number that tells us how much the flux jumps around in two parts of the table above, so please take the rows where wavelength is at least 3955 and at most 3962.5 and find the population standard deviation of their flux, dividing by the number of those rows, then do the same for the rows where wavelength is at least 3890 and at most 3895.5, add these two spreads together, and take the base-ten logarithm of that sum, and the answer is -0.094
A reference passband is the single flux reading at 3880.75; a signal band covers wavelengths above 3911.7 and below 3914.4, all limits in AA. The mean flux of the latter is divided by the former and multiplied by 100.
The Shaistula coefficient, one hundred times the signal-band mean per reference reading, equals 124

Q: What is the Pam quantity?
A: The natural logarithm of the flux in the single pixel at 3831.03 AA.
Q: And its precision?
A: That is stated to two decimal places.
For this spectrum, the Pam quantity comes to 2.24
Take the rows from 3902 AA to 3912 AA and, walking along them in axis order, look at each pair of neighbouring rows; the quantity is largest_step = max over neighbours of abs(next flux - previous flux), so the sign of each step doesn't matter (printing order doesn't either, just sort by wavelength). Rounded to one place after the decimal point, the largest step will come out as 1.9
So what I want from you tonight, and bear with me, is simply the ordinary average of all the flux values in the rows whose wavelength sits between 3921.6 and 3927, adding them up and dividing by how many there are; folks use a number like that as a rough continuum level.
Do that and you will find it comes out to 8.7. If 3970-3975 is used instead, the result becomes 6.2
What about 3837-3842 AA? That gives 9.1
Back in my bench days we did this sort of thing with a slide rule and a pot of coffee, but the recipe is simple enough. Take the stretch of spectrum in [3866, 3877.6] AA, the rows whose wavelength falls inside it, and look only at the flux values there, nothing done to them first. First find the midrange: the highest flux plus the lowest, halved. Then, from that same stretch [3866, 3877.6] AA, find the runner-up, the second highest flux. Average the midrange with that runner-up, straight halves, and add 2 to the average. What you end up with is 11.4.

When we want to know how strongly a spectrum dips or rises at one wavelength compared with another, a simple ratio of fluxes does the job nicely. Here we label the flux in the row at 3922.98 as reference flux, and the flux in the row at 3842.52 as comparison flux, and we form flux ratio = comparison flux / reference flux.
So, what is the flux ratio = 0.99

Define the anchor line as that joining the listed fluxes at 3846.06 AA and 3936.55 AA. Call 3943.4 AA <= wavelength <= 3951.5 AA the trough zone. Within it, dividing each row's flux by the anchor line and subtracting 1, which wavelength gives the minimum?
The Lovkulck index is 3949.26 AA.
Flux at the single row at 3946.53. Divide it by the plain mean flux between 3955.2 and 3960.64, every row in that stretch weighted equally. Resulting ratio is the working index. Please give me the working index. 1.00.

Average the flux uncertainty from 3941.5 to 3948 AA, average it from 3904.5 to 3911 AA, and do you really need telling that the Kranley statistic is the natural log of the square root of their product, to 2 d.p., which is -0.53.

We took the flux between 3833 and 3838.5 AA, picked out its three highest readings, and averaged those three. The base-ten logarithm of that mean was 0.96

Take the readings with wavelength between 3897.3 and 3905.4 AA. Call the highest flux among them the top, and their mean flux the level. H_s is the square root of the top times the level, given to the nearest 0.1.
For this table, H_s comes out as 9.8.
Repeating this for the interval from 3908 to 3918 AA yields 10.4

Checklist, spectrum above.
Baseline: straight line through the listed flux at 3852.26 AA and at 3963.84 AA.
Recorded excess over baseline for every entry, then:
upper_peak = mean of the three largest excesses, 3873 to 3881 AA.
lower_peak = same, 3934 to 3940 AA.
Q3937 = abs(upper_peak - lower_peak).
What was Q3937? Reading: 0.55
